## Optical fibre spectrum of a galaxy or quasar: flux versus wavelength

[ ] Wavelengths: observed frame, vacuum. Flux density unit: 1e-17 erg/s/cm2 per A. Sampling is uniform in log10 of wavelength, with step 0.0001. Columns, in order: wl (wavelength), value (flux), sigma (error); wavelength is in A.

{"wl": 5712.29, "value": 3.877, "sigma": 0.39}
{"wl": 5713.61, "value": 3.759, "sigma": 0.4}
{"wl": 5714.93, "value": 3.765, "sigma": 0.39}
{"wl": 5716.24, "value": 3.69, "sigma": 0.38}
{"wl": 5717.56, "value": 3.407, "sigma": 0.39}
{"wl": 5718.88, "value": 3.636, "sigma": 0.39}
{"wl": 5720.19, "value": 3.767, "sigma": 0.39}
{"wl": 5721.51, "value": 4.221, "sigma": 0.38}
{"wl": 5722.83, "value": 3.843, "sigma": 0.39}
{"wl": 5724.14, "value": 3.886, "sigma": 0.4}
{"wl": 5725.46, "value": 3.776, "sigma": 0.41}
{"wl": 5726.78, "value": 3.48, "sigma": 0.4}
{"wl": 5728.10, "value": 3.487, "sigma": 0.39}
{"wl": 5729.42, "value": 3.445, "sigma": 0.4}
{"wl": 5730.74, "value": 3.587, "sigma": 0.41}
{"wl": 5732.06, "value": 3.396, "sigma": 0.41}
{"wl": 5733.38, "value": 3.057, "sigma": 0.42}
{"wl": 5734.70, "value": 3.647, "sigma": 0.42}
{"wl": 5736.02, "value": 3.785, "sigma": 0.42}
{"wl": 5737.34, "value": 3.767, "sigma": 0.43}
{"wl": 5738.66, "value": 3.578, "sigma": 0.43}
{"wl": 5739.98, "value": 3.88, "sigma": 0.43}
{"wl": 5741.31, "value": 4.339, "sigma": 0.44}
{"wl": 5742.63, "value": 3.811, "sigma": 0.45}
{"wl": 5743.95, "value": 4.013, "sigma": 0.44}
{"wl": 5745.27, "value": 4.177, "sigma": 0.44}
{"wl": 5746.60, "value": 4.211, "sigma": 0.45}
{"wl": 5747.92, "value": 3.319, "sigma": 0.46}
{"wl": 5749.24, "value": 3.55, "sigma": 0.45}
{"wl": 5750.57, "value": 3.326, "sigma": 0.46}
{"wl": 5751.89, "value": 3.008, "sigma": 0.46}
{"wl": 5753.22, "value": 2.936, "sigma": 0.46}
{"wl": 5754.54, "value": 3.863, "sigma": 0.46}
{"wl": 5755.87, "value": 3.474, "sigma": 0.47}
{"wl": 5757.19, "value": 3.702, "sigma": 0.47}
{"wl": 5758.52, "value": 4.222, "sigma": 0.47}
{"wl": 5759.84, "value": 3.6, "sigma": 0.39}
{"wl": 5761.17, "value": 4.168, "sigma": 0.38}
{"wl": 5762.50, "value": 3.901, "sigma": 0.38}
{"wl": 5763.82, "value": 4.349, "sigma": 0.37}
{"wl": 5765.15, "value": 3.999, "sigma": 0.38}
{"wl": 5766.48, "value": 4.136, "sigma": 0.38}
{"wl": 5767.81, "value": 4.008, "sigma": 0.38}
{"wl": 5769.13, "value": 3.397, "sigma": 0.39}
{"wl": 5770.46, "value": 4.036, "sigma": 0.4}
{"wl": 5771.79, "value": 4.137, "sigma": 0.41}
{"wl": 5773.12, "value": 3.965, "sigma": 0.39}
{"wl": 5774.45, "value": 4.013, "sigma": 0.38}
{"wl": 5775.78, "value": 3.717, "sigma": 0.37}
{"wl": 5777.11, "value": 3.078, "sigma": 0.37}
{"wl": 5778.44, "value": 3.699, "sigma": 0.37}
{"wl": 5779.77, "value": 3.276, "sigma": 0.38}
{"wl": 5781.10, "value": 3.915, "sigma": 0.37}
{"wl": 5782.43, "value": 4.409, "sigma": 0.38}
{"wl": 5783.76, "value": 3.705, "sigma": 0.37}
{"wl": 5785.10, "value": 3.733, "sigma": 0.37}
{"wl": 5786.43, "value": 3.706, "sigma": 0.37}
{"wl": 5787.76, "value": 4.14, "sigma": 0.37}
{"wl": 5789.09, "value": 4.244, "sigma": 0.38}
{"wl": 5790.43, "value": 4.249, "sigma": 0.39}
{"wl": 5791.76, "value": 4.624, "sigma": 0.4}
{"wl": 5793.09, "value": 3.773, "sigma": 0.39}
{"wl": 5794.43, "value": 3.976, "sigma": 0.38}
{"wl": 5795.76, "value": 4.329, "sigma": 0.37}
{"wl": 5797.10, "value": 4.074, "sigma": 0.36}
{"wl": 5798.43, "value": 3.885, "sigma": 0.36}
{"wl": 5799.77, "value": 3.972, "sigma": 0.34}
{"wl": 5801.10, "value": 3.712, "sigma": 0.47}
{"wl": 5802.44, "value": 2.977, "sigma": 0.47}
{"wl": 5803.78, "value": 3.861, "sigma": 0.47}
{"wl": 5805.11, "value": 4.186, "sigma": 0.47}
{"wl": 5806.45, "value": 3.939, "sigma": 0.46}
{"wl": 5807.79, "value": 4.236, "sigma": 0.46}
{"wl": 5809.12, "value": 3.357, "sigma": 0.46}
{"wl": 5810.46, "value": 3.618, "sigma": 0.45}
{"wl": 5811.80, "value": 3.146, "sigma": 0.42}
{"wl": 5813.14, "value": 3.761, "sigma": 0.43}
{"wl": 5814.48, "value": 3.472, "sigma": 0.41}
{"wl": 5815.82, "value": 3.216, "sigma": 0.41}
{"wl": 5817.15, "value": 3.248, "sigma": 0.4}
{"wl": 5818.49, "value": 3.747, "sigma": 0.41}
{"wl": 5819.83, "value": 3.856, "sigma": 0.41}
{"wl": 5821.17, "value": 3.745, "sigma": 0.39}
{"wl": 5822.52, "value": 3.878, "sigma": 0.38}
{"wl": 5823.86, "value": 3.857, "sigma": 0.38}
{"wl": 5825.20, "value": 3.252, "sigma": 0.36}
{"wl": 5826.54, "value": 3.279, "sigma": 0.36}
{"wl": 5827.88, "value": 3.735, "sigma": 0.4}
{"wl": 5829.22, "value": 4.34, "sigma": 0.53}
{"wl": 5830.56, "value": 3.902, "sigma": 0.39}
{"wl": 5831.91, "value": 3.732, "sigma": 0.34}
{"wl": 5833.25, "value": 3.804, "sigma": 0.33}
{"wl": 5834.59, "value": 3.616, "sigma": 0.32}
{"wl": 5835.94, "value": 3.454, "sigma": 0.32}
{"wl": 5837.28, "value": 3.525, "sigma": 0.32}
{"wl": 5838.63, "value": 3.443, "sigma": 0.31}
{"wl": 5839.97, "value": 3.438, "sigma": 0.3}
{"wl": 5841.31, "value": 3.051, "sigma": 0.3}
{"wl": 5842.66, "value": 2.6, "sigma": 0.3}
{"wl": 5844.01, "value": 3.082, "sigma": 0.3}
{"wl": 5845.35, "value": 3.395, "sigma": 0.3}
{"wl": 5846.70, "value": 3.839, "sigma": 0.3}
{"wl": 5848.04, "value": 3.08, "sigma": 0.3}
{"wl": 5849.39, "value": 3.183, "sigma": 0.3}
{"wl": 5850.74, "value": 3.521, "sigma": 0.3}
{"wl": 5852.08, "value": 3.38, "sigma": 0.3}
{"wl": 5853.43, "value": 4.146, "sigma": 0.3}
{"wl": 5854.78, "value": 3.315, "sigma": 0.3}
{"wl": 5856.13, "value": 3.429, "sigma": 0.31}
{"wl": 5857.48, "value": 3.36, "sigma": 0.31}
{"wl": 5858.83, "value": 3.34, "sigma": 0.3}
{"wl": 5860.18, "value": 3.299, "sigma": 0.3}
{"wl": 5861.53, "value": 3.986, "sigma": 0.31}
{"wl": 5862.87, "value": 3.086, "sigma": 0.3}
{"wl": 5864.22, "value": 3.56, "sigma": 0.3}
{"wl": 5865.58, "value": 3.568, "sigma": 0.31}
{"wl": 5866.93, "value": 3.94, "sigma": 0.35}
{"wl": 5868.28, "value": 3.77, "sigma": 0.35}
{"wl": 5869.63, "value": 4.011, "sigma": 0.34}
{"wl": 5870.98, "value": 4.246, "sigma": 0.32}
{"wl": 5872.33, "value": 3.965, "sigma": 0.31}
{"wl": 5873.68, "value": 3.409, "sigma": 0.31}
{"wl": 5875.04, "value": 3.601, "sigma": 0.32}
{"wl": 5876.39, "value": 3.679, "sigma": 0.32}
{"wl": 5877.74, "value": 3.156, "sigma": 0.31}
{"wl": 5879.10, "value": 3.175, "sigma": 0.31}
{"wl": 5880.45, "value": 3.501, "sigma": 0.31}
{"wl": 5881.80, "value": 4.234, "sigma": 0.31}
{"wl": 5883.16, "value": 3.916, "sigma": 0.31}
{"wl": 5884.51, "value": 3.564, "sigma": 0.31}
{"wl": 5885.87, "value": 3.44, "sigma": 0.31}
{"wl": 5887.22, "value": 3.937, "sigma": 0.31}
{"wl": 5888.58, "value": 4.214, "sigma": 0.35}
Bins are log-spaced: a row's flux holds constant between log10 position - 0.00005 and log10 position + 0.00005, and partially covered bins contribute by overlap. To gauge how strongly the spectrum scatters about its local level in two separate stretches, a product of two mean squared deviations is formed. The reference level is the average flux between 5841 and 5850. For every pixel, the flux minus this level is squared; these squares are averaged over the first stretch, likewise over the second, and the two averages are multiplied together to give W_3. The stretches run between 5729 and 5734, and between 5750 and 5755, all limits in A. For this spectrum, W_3 0.01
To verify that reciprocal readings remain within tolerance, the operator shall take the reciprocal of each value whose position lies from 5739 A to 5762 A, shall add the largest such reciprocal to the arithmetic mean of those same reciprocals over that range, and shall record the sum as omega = 0.611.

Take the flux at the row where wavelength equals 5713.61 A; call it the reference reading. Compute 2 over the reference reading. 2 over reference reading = 0.532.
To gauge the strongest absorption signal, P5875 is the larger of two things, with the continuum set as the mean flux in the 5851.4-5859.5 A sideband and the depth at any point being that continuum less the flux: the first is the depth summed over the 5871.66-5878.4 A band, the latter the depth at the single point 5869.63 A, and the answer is -0.34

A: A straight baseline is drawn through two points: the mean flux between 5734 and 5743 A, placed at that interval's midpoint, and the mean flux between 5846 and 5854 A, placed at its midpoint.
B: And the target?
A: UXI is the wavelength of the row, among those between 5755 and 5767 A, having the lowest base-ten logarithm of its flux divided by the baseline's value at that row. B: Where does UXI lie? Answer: 5755.87 A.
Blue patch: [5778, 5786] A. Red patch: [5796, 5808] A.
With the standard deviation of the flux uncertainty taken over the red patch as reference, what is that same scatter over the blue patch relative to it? 0.1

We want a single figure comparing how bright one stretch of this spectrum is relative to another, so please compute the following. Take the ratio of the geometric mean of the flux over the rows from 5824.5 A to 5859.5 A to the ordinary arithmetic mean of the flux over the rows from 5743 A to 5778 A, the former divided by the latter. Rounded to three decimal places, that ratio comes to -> 0.913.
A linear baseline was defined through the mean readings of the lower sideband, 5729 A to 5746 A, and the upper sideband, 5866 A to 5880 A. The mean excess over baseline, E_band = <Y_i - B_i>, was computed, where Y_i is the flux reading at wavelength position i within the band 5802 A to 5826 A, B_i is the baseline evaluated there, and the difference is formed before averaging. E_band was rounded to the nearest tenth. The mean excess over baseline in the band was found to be -0.1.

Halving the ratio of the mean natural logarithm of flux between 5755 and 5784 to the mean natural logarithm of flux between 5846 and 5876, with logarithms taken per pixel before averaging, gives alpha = 0.528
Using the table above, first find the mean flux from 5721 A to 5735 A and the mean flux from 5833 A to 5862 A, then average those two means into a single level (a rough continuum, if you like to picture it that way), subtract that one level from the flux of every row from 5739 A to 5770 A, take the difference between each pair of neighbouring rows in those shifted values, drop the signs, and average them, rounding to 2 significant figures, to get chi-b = 0.38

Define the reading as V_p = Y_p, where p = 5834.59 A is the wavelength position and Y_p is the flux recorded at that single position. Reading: 3.616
